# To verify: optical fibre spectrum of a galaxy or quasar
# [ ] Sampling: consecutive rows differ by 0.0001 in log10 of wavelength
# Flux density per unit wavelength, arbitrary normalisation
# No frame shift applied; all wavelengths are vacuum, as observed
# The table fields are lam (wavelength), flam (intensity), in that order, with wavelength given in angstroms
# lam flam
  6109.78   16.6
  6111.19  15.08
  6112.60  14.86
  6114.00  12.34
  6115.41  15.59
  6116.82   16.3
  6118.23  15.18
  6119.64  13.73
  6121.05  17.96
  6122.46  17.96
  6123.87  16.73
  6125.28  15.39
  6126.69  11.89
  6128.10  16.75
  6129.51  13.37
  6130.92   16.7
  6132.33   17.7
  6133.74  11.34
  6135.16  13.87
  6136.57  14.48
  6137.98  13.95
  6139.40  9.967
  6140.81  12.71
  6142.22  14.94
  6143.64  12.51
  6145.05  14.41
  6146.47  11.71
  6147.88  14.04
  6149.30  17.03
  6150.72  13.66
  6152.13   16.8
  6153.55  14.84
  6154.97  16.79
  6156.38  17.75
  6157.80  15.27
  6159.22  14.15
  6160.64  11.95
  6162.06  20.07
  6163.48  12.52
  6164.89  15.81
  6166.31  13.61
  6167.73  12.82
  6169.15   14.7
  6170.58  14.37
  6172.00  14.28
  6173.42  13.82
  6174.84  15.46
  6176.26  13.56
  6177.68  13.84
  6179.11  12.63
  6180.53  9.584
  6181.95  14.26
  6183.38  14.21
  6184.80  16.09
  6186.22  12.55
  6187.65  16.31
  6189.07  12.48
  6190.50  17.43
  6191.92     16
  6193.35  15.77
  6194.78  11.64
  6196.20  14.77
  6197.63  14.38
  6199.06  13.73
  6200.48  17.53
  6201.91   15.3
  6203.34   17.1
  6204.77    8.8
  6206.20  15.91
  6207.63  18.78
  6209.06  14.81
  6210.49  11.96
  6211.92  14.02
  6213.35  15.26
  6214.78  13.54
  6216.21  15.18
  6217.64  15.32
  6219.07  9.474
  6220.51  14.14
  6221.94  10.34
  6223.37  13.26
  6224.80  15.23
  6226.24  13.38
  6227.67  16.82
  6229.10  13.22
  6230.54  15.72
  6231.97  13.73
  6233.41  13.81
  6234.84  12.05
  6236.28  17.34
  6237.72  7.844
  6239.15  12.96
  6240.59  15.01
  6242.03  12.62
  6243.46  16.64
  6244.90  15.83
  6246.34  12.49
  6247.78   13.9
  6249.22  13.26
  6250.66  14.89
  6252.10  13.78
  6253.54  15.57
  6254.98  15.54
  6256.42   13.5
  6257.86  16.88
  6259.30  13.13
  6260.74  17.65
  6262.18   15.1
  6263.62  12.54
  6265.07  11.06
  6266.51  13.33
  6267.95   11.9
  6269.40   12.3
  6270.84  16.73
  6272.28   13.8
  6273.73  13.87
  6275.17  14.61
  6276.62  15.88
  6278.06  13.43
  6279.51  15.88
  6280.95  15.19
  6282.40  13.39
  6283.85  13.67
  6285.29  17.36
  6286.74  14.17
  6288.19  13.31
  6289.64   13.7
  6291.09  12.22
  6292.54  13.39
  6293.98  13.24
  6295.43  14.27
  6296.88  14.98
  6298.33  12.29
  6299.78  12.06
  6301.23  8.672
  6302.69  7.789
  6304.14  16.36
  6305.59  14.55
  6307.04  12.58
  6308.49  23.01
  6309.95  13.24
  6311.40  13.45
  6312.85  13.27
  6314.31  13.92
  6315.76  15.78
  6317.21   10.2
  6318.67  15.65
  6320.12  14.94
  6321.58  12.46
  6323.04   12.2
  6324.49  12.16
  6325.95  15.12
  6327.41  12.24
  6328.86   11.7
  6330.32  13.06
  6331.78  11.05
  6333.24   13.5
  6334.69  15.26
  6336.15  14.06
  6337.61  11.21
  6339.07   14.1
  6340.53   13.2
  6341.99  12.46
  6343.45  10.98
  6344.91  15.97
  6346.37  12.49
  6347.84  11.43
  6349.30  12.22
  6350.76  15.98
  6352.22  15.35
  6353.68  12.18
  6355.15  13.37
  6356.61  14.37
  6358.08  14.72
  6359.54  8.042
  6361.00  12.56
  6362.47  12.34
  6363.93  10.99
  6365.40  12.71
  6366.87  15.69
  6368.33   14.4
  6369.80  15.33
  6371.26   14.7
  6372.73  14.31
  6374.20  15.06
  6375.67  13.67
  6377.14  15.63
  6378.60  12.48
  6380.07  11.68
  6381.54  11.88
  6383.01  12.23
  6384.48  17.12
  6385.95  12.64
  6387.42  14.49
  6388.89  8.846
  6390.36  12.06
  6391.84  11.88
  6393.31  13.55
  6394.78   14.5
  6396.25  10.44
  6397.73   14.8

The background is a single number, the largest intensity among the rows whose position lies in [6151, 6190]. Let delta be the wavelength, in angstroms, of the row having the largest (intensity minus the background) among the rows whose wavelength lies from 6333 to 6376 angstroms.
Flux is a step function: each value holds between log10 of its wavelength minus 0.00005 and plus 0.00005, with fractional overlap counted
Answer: 6350.76 angstroms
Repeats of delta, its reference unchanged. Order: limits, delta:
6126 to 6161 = 6156.38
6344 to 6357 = 6350.76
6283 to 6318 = 6308.49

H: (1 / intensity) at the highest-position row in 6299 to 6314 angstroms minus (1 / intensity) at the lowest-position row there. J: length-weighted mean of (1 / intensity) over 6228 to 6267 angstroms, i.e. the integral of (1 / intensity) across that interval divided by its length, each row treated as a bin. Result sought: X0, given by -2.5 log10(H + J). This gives 2.96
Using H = -0.0076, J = 0.0729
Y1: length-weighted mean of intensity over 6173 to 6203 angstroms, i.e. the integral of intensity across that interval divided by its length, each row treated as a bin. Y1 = 14.4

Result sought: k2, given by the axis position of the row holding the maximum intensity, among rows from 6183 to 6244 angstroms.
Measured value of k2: 6207.63 angstroms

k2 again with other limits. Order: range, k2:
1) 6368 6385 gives 6384.48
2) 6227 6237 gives 6236.28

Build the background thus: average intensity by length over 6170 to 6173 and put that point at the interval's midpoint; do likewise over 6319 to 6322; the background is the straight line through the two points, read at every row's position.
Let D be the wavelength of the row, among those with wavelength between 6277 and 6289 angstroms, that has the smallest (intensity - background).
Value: 6288.19 angstroms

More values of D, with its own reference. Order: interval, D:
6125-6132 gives 6126.69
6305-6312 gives 6307.04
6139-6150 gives 6139.40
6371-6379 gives 6378.60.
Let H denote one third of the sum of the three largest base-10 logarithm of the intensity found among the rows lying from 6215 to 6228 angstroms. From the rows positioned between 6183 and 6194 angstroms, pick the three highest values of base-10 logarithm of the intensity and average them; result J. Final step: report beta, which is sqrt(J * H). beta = 1.21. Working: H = 1.20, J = 1.22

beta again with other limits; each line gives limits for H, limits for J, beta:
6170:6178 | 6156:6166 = 1.21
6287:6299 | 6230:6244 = 1.19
